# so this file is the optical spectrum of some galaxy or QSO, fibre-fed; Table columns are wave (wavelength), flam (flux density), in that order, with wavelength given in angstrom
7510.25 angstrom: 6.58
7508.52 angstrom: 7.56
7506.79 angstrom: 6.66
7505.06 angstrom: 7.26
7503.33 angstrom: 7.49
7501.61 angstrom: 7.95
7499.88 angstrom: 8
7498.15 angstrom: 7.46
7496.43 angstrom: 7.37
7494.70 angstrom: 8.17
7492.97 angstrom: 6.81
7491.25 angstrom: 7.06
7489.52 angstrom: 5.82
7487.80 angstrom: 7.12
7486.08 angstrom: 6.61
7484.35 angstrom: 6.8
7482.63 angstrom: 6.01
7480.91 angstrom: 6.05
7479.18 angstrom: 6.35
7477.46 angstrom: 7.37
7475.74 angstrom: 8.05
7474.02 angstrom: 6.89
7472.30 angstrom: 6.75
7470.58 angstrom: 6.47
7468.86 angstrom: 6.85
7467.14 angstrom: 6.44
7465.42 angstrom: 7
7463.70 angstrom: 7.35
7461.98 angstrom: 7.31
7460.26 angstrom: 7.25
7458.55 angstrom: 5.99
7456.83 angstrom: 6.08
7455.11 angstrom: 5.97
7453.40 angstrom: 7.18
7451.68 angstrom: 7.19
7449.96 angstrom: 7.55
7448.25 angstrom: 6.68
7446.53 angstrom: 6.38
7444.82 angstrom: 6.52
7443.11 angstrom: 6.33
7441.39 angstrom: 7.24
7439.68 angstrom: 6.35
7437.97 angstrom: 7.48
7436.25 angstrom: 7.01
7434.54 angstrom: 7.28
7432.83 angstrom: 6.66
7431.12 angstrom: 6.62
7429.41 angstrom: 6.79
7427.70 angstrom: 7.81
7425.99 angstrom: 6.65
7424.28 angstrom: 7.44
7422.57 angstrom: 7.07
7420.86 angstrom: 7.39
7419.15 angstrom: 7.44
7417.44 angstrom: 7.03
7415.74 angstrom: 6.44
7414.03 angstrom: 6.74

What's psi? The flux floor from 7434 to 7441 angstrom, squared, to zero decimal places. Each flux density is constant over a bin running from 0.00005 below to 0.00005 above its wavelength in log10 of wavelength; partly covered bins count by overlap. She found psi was 40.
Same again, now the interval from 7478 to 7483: 36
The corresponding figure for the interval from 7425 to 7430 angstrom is 44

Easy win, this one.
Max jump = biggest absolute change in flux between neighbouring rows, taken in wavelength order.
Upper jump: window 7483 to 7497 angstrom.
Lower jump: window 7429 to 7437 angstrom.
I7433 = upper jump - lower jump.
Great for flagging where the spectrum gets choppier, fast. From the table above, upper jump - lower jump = 0.74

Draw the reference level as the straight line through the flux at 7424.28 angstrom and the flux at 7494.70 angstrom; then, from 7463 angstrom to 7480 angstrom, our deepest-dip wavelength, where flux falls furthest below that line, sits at 7479.18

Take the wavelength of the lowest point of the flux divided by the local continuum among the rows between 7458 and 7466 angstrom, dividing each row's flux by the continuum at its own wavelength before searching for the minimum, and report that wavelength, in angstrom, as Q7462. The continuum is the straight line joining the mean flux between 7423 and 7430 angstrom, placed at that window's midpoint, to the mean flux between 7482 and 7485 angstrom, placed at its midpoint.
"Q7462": 7458.55 angstrom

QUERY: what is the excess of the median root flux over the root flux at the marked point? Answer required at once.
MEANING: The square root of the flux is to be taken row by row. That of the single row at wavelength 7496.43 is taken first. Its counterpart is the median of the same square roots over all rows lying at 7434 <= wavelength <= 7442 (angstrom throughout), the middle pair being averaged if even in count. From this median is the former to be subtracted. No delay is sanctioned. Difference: -0.02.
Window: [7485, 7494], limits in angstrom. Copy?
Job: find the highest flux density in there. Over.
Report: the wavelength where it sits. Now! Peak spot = 7487.80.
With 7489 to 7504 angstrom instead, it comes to 7494.70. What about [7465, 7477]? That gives 7475.74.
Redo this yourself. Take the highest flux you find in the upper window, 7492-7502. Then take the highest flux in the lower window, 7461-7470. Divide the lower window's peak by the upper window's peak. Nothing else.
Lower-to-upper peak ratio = 0.90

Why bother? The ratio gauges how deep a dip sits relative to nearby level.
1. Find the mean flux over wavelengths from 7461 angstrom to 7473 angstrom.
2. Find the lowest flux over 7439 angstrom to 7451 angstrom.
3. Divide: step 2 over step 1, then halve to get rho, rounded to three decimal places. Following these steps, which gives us 0.460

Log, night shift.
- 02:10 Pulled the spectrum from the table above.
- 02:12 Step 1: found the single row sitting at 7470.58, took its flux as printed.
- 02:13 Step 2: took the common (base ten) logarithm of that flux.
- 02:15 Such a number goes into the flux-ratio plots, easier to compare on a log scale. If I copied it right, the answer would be 0.811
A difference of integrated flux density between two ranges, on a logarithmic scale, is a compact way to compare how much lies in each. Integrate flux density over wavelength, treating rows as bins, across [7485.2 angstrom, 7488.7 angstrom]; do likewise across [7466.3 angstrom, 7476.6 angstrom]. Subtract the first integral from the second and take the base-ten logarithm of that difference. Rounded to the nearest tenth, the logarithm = 1.7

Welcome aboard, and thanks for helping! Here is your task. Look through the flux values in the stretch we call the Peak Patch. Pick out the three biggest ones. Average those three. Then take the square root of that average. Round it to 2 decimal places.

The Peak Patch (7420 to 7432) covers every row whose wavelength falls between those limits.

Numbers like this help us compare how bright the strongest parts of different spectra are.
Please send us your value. 2.75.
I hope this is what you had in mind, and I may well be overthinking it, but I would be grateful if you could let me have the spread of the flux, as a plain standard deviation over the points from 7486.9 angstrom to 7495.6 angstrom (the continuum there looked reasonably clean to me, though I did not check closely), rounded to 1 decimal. 0.8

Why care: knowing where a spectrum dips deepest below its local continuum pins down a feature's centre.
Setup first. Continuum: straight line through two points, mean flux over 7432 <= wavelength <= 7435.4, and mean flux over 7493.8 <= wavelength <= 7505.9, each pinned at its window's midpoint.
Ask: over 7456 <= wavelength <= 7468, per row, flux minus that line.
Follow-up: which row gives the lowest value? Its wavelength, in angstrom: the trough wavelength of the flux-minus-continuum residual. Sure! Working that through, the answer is 7458.55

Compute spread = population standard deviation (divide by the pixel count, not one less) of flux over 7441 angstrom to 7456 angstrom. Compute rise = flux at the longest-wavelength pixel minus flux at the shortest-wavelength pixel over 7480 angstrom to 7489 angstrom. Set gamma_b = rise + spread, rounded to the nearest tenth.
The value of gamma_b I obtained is 1.6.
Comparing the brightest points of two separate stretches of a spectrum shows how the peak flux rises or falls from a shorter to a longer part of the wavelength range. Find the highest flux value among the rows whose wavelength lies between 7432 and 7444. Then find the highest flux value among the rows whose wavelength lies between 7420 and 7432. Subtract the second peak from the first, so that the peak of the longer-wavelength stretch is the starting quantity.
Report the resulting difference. -0.33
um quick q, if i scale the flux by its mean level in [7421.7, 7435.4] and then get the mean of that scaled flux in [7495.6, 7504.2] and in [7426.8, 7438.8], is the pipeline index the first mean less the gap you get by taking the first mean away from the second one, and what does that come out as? 1.17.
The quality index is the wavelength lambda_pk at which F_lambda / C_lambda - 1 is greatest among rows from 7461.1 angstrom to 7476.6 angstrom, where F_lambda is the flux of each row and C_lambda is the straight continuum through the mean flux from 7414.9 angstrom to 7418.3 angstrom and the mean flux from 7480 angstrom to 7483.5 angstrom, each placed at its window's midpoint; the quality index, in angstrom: 7475.74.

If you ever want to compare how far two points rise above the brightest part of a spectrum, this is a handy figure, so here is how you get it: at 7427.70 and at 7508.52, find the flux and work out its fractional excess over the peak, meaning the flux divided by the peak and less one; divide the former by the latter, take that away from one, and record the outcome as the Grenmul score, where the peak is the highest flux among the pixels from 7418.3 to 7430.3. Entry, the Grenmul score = 1.0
